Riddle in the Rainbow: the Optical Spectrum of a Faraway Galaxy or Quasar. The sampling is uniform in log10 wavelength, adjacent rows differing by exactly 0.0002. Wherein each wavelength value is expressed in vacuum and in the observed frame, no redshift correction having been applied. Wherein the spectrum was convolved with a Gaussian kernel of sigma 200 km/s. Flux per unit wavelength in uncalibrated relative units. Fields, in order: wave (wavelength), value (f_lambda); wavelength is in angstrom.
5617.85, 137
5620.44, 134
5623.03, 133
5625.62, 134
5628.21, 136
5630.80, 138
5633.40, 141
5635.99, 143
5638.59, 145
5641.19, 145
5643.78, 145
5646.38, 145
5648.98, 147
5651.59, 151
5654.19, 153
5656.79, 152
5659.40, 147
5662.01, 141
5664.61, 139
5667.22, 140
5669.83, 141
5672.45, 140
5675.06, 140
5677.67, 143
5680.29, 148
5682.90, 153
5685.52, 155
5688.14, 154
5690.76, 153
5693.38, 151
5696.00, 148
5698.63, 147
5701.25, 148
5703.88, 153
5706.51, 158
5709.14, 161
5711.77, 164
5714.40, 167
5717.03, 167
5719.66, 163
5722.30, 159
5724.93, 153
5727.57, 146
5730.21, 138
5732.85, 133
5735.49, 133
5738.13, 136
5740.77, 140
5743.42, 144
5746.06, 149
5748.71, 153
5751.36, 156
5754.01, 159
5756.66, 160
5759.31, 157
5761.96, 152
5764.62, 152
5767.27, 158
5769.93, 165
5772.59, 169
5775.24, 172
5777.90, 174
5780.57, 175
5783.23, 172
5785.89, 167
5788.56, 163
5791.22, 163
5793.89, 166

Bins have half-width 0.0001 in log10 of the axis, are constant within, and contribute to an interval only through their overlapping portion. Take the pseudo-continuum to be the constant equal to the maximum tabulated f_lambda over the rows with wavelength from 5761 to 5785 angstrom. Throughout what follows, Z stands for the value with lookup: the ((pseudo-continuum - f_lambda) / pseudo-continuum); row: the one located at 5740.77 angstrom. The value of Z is 0.200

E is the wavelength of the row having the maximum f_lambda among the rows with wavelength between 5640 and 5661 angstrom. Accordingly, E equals 5654.19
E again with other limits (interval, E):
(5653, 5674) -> 5654.19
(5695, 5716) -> 5714.40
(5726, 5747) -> 5746.06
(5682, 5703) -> 5685.52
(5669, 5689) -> 5685.52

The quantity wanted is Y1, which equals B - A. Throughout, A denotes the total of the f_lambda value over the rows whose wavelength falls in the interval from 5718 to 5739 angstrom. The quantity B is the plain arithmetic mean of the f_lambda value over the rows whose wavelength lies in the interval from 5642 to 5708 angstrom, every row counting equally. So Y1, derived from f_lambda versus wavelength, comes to -1013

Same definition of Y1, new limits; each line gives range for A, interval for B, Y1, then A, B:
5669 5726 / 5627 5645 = -3224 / 3366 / 141.9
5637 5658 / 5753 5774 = -1024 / 1183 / 159.0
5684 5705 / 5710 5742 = -1059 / 1209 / 149.9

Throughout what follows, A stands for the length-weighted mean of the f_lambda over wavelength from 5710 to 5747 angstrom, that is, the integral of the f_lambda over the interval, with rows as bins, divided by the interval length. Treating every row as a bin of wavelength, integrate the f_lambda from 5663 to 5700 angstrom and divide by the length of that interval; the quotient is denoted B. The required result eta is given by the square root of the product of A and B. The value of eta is 148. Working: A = 150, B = 147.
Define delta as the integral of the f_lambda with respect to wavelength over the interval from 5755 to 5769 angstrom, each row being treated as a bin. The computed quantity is 2186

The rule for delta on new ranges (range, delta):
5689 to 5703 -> 2095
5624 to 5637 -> 1796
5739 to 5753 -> 2075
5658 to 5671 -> 1842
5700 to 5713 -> 2037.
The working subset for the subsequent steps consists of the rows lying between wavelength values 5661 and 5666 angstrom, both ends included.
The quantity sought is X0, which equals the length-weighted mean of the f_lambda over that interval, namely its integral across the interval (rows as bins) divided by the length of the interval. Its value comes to 140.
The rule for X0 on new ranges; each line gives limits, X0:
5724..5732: 144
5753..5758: 160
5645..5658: 150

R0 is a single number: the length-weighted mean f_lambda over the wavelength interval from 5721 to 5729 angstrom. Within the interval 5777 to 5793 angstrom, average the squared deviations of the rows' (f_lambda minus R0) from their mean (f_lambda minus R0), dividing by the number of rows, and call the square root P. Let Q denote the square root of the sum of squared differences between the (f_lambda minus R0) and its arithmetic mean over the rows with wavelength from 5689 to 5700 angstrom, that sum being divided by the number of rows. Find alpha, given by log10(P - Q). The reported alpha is 0.41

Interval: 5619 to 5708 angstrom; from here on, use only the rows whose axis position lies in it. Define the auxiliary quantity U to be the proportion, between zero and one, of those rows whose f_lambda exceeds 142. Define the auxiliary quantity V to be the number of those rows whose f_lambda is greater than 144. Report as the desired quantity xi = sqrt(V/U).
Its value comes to 5.6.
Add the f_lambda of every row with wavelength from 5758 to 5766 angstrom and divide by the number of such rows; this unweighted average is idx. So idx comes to 154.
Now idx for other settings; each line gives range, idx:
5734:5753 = 144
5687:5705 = 151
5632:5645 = 144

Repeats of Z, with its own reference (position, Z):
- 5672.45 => 0.200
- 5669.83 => 0.194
